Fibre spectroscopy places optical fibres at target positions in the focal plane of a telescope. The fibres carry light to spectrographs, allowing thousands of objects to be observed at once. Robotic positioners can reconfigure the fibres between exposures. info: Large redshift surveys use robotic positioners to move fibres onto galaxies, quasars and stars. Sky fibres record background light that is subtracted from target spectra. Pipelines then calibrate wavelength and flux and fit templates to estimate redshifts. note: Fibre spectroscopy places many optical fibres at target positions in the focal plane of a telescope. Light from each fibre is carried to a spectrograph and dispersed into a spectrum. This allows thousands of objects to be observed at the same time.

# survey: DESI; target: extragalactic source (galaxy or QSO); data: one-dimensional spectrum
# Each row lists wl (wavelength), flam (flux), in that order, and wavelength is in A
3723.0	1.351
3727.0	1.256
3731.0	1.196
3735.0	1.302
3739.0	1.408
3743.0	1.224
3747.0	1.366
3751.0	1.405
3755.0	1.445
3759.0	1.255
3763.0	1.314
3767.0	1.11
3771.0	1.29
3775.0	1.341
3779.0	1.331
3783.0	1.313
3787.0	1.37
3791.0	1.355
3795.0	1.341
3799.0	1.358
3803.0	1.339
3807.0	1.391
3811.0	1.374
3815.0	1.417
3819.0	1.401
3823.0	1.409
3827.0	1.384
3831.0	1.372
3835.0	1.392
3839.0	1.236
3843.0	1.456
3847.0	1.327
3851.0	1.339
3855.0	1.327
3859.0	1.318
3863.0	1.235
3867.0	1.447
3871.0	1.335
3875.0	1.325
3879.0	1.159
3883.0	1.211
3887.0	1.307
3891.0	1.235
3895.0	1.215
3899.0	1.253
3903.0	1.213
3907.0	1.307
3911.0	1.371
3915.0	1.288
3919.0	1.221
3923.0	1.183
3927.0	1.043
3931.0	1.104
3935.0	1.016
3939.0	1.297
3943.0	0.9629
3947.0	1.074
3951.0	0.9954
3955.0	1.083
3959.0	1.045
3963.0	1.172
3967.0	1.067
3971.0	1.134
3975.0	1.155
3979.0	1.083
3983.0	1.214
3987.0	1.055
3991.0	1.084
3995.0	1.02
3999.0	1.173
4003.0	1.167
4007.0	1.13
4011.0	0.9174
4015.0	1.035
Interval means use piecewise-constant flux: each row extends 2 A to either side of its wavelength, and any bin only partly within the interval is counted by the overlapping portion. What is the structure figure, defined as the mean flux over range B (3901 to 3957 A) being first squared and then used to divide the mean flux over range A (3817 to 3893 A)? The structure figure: 1.00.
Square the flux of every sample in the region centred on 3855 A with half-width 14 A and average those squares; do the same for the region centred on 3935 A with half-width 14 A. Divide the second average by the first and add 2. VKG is 2.66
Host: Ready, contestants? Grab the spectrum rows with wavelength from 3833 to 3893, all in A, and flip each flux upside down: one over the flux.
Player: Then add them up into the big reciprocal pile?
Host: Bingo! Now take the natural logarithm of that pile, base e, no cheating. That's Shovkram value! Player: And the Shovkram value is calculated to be 2.4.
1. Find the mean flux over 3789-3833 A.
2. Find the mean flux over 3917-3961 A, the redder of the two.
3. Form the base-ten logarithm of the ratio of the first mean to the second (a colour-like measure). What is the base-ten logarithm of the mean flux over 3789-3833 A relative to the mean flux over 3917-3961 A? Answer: 0.10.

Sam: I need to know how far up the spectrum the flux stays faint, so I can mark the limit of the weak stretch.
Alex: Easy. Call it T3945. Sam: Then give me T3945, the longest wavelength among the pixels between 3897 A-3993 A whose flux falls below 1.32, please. 3991.0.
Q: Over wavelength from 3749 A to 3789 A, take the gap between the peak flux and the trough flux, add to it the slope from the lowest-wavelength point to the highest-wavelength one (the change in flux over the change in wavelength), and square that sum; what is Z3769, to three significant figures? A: 0.112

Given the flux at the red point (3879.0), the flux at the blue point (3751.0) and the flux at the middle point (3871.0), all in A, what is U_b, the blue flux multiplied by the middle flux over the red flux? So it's 1.62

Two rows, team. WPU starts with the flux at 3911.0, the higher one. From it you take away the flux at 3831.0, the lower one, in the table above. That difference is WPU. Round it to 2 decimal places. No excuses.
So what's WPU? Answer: 0.00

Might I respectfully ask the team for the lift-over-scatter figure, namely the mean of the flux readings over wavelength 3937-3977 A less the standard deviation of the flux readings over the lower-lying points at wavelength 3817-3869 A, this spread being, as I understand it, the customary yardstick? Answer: 1.03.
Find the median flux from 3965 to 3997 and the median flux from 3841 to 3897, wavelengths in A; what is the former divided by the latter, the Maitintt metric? 0.820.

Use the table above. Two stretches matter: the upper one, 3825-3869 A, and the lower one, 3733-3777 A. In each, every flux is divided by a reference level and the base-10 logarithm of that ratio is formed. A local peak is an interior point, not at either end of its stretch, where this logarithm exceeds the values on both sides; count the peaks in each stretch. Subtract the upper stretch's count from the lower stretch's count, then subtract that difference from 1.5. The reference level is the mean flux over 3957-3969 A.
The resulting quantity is 1.5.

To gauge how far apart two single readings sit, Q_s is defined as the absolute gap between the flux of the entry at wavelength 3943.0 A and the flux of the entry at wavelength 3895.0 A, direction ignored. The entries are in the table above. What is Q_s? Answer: 0.25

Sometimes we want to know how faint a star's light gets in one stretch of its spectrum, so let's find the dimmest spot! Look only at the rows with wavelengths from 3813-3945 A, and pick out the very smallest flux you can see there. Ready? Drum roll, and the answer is 0.9629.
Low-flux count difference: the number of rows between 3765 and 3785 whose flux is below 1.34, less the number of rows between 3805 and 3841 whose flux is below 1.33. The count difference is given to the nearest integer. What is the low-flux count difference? 3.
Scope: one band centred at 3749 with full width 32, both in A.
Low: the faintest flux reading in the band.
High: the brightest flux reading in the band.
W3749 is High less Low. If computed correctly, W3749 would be 0.22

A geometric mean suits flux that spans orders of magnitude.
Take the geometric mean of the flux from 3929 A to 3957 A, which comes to 1.07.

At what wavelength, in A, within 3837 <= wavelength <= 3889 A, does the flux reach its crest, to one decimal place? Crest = 3843.0 A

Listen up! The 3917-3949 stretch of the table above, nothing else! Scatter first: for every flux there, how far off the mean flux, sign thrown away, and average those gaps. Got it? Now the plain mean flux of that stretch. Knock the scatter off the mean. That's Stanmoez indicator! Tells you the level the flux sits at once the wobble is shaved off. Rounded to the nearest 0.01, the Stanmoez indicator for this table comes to 1.02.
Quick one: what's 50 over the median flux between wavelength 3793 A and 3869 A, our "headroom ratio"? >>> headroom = 36.4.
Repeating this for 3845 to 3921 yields 38.3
